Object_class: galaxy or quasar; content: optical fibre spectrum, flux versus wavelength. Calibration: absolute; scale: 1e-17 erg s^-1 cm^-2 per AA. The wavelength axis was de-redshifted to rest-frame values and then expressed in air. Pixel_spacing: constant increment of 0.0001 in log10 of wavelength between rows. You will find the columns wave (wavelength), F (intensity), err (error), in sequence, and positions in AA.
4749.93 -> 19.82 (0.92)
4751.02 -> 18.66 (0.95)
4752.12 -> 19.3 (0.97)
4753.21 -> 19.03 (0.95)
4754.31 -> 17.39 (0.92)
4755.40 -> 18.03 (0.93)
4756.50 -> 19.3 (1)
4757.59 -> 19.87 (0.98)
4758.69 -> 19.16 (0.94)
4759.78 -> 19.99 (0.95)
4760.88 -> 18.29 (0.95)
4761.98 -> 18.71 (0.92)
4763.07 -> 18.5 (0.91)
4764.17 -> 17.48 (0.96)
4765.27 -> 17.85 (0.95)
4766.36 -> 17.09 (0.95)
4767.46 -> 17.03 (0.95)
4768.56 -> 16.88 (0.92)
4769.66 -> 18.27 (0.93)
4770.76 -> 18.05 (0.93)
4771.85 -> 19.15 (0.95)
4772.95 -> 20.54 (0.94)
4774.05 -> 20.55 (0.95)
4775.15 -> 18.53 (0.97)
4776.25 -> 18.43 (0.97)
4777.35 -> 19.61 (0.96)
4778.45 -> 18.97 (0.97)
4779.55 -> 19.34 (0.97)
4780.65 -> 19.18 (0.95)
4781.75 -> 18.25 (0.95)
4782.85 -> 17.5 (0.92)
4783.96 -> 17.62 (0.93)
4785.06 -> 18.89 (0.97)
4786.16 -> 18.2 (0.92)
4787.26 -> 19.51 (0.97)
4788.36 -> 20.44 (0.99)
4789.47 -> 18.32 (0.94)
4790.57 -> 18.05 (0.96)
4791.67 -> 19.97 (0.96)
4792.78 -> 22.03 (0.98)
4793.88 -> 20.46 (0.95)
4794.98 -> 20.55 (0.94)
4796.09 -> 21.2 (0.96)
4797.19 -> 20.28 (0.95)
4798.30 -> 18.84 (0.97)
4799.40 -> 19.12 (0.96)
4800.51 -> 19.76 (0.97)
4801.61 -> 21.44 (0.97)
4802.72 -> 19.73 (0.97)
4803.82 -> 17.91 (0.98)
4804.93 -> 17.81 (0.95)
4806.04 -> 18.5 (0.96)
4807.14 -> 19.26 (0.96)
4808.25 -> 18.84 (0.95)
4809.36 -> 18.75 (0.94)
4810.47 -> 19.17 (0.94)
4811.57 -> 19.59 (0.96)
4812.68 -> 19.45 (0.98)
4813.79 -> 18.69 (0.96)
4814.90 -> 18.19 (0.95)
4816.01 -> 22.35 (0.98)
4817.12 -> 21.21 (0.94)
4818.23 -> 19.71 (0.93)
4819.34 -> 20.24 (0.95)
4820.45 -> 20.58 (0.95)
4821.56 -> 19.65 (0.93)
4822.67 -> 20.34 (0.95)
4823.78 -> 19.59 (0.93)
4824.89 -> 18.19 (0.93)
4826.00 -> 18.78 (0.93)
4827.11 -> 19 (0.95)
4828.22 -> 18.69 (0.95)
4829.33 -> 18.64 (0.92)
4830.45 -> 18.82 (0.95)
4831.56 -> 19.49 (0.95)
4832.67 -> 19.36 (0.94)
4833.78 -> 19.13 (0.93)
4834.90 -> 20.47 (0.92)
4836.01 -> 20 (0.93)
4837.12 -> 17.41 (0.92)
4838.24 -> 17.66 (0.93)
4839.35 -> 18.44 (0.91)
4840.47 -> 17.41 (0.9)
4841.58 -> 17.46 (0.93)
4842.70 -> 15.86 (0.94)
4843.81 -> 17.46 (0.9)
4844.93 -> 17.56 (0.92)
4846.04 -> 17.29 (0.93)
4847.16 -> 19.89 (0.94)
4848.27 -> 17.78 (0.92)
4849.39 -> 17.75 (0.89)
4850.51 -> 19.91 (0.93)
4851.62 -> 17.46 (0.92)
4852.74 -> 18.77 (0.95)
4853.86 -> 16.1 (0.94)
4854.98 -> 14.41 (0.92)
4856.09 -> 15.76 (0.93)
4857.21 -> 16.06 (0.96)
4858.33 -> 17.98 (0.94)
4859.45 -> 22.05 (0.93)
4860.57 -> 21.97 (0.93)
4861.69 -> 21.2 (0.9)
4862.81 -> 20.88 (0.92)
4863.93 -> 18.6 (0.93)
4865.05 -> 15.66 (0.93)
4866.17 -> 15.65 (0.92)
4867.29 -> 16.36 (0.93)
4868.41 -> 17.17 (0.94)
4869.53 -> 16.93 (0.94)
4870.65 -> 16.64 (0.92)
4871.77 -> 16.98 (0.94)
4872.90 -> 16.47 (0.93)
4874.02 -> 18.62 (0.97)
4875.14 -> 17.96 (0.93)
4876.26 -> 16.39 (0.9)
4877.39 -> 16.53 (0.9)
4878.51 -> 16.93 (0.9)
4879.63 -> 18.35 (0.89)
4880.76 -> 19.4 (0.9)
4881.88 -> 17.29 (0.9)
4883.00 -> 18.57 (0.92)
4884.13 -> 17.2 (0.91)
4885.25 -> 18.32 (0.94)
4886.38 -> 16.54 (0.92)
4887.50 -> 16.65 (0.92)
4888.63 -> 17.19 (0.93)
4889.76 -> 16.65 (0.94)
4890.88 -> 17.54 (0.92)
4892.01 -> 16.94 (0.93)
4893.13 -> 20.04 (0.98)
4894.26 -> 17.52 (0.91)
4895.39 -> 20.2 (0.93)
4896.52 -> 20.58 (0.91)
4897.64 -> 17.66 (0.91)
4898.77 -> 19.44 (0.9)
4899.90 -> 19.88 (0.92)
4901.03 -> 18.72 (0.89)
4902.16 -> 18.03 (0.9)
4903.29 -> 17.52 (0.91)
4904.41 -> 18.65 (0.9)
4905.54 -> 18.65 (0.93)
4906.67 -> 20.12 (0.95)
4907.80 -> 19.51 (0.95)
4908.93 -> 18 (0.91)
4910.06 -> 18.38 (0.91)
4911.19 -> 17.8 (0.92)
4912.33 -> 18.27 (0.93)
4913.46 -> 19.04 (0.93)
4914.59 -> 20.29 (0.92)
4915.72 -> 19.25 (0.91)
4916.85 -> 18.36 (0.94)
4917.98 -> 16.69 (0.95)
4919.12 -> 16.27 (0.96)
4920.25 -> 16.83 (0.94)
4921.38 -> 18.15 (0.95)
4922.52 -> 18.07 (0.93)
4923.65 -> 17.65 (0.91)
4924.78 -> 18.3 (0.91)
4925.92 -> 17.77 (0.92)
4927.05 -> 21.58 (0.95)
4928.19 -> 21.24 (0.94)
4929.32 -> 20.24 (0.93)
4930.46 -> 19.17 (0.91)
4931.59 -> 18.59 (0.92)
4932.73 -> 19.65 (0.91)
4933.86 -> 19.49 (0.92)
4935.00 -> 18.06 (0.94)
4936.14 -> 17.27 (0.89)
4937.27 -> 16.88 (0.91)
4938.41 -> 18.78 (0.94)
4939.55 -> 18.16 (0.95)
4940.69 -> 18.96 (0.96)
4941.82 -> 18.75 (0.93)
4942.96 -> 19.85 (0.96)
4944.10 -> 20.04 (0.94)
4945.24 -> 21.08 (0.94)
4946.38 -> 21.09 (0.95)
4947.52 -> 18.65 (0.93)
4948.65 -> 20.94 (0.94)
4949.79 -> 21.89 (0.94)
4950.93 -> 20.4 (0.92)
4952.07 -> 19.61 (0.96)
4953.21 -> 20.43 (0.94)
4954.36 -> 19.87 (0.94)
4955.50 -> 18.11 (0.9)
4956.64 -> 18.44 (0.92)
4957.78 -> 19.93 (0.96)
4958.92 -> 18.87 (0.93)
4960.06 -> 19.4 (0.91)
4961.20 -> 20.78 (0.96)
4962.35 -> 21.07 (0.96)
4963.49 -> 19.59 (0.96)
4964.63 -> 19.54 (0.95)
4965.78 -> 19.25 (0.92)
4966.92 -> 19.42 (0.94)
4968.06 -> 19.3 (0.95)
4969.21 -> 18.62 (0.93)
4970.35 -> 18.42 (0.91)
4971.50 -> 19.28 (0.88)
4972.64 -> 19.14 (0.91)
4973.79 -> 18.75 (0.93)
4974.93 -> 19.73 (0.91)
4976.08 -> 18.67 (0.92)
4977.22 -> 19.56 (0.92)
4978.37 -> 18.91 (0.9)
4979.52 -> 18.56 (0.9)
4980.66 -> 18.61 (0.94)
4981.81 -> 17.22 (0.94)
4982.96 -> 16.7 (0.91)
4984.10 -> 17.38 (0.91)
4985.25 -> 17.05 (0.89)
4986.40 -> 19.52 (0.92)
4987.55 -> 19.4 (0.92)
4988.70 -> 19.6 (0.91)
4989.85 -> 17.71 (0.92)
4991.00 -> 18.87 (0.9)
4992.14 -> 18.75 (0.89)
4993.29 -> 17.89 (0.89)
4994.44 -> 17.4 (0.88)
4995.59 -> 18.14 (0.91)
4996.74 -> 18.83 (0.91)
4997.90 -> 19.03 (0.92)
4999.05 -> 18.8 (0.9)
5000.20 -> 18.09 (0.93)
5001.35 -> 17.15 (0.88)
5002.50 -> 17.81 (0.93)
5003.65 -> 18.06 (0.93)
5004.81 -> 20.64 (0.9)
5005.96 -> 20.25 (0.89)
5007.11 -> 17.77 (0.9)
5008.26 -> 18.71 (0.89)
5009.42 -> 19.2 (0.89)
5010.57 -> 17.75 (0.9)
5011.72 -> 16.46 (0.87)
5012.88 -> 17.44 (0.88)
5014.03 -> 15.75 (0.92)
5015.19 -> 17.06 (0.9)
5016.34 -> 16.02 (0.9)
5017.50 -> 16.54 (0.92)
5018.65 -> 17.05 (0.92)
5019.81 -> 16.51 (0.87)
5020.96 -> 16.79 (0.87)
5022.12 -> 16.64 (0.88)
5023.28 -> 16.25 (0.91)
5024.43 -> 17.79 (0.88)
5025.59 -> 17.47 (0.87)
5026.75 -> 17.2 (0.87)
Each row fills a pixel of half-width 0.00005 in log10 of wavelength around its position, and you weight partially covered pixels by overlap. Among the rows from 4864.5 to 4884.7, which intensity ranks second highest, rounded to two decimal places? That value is 18.62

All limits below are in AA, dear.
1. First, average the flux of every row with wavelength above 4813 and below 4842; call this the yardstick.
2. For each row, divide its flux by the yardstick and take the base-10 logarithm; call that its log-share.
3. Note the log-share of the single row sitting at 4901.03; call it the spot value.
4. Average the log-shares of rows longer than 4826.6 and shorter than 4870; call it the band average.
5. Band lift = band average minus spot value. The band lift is -0.015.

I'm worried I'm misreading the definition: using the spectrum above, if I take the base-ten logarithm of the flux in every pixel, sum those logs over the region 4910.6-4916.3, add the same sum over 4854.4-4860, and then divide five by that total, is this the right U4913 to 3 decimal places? 0.399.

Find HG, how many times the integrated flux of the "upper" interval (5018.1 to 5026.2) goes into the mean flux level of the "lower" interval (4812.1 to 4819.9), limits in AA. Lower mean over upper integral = 0.146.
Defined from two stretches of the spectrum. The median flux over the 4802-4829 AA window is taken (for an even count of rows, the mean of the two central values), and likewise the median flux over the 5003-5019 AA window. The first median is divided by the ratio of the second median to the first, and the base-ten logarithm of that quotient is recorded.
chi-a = 1.32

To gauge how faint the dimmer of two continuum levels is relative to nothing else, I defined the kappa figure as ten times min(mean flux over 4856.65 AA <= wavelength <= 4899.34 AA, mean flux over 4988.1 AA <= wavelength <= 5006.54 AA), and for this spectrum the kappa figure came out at 180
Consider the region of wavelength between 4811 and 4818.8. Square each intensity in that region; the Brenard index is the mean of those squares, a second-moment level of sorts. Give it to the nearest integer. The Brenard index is 397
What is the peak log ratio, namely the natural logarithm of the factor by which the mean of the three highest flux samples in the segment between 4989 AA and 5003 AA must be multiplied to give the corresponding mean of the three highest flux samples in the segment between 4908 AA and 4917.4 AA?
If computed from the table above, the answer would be 0.032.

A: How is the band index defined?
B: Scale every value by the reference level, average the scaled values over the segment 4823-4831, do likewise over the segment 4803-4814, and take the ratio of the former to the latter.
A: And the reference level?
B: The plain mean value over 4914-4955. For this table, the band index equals 1.00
